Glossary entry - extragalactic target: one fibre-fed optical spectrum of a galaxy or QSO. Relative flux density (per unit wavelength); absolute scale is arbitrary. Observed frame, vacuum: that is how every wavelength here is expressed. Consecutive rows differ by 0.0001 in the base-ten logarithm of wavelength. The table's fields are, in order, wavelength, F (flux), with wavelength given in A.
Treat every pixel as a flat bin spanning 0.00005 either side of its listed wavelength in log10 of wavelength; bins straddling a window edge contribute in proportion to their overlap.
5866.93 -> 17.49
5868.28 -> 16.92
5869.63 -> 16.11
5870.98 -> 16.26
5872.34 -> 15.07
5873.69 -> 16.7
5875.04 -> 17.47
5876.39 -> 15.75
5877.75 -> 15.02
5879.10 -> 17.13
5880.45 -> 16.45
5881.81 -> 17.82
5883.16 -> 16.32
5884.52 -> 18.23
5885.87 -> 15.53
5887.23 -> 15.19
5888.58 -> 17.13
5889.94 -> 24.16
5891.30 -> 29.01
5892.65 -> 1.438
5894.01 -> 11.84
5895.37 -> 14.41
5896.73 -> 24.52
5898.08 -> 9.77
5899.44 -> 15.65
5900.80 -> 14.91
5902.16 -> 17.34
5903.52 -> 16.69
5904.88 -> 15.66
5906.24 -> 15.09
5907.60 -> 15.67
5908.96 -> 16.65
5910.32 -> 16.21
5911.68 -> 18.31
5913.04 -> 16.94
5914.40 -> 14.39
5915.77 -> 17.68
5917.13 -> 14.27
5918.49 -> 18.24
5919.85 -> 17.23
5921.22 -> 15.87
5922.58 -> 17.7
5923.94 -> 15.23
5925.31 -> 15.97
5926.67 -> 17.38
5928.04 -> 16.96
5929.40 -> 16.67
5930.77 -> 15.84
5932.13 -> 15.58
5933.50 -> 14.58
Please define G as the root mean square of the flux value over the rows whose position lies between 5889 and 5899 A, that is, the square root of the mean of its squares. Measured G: 18.8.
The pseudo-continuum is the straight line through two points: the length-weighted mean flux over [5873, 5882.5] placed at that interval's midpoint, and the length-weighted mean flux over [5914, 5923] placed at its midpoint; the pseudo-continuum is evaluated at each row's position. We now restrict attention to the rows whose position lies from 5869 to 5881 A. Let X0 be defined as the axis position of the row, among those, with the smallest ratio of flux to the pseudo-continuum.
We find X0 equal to 5877.75 A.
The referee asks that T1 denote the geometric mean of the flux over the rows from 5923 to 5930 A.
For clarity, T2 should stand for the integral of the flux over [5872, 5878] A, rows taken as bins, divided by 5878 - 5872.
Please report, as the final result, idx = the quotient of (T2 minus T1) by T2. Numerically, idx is -0.018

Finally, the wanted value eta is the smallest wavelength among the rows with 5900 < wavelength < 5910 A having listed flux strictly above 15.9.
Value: 5902.16 A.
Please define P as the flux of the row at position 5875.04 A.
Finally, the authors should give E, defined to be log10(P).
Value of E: 1.24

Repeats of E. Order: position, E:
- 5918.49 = 1.26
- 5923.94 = 1.18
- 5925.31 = 1.20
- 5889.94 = 1.38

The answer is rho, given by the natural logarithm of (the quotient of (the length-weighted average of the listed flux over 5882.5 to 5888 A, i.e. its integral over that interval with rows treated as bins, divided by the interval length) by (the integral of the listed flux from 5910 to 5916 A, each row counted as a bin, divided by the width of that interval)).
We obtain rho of -0.02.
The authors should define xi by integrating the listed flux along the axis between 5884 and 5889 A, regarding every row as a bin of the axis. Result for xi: 82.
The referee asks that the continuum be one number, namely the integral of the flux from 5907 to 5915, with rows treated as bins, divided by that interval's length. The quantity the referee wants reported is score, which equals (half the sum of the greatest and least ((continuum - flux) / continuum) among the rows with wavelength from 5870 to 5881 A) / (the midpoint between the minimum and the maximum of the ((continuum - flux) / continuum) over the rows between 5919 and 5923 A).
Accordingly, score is -0.4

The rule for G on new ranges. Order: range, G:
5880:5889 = 16.7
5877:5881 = 16.2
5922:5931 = 16.6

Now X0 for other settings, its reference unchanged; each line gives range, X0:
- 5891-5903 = 5892.65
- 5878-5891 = 5887.23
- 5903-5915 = 5914.40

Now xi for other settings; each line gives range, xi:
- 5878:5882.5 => 76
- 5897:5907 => 154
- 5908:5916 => 133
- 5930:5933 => 47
